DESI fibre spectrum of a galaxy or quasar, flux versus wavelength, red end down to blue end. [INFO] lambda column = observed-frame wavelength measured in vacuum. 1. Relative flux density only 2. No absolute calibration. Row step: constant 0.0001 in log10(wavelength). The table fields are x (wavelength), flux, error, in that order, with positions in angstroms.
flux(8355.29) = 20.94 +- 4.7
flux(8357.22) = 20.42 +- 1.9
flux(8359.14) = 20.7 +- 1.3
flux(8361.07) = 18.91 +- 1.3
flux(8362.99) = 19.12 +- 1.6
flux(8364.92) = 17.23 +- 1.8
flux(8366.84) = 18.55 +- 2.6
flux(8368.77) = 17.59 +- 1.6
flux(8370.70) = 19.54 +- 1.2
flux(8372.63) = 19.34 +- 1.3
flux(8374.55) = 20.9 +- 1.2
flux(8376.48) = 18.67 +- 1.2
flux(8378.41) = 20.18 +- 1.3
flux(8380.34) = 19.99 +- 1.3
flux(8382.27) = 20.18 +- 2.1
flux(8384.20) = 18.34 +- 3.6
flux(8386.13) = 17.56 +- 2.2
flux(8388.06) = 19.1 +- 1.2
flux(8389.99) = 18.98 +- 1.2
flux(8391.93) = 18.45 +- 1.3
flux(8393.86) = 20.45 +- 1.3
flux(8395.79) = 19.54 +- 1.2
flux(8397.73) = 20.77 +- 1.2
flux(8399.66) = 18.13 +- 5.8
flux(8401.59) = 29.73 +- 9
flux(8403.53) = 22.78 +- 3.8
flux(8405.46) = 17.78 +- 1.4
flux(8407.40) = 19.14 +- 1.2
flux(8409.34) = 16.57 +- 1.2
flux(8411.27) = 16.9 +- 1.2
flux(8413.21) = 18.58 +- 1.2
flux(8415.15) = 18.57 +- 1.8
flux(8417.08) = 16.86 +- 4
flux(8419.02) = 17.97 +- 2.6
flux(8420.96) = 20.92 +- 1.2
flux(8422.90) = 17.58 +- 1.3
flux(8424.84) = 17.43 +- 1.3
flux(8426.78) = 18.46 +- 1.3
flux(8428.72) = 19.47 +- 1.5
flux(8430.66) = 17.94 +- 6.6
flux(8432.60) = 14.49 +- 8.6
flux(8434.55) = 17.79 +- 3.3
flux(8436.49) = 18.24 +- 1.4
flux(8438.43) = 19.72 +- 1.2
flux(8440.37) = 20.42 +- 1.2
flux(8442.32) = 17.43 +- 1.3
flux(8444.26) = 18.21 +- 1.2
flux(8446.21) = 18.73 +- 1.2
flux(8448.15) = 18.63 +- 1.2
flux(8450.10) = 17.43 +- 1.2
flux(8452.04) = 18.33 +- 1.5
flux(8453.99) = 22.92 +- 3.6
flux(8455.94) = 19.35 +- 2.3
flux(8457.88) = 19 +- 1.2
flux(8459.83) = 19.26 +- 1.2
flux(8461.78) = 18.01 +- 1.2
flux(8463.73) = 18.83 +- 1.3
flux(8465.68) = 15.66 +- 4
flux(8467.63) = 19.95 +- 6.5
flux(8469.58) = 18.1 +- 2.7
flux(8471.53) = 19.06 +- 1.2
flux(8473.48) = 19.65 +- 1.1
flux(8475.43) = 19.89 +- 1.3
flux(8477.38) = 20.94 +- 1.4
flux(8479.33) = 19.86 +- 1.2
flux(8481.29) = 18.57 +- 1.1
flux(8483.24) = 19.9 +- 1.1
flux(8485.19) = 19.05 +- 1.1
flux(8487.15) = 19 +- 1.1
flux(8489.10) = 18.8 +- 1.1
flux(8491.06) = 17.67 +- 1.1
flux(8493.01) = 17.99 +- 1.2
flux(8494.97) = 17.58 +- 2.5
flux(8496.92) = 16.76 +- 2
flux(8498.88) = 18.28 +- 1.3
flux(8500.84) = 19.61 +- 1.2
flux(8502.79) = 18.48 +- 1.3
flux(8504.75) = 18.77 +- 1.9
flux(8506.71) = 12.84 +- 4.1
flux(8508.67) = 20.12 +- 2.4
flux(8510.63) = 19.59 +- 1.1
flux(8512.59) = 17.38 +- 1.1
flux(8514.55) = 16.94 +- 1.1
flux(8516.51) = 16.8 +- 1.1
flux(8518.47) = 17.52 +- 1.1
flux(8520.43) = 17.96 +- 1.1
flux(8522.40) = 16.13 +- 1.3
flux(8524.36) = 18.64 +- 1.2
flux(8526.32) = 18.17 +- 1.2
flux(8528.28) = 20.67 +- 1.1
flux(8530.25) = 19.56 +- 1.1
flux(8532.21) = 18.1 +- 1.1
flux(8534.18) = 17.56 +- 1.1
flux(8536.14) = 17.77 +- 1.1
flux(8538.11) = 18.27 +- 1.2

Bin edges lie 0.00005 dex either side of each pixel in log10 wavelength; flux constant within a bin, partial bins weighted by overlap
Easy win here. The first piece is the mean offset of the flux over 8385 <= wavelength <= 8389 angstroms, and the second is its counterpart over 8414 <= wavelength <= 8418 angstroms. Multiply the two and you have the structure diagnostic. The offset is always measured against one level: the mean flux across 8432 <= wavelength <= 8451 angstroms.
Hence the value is -0.1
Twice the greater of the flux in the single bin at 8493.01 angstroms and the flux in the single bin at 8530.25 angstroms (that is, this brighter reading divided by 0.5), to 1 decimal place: 39.1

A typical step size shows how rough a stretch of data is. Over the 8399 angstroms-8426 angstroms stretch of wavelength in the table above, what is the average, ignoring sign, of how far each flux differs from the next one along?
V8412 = 2.98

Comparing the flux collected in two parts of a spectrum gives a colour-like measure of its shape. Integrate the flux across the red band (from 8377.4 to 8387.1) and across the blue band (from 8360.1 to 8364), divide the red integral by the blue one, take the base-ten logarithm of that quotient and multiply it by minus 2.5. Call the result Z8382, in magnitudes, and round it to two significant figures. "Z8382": -1.0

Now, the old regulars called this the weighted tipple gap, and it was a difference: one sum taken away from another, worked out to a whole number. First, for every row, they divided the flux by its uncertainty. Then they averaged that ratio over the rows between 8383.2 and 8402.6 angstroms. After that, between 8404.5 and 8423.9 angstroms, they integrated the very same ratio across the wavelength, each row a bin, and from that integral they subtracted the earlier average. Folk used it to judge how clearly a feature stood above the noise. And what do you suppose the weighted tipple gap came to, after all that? 230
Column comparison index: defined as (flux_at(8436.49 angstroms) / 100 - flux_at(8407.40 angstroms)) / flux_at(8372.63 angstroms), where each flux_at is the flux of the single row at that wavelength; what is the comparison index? -0.98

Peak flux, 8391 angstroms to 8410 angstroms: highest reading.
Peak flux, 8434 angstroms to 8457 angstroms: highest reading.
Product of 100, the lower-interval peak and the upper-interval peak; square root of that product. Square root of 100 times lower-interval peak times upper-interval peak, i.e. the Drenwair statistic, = 261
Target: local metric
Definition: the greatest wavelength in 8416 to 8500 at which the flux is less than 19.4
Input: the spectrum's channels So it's 8498.88 angstroms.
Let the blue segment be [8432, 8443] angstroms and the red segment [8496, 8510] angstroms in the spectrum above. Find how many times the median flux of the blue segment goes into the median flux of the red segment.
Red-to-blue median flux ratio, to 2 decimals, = 1.03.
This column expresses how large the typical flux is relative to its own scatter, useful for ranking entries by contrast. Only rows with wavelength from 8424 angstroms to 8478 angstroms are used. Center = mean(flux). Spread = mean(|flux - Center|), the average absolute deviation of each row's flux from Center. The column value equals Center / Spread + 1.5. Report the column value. 18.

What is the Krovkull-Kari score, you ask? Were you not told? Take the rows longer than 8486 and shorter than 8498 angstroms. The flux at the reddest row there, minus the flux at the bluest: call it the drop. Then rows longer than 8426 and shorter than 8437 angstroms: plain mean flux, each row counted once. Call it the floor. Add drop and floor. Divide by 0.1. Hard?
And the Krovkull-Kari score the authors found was 155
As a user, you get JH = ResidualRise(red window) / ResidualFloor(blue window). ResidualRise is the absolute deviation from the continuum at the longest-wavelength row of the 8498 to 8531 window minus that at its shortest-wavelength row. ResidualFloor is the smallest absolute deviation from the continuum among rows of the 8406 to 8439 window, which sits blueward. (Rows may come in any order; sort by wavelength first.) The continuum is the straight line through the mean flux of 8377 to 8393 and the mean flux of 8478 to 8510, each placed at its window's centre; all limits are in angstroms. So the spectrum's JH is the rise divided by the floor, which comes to 7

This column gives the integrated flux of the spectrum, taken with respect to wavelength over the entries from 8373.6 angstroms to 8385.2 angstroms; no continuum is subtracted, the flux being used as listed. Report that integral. 228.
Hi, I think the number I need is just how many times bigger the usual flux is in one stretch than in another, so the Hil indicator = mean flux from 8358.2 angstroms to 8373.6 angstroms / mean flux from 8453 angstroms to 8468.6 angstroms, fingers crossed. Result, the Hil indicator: 0.99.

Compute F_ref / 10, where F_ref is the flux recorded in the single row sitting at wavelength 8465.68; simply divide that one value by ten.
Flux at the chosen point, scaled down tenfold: 1.6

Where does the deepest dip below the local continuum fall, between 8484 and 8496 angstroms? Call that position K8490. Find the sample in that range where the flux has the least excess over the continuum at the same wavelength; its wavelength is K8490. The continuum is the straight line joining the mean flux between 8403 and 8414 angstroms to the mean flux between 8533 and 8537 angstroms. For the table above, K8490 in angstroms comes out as 8494.97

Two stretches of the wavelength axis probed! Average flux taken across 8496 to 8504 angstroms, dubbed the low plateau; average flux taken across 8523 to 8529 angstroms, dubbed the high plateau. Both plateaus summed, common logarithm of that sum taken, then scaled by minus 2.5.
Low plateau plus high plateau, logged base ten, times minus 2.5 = -3.93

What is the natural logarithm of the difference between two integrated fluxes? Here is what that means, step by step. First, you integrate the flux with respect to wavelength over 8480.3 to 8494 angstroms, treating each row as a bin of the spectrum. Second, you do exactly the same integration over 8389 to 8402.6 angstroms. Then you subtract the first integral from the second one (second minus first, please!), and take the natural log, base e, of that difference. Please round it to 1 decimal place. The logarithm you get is 3.3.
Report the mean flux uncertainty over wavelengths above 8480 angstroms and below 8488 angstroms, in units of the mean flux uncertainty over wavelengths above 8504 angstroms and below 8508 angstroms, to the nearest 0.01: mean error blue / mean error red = 0.37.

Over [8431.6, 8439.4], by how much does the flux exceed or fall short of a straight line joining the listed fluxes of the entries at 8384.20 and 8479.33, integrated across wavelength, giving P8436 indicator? -12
